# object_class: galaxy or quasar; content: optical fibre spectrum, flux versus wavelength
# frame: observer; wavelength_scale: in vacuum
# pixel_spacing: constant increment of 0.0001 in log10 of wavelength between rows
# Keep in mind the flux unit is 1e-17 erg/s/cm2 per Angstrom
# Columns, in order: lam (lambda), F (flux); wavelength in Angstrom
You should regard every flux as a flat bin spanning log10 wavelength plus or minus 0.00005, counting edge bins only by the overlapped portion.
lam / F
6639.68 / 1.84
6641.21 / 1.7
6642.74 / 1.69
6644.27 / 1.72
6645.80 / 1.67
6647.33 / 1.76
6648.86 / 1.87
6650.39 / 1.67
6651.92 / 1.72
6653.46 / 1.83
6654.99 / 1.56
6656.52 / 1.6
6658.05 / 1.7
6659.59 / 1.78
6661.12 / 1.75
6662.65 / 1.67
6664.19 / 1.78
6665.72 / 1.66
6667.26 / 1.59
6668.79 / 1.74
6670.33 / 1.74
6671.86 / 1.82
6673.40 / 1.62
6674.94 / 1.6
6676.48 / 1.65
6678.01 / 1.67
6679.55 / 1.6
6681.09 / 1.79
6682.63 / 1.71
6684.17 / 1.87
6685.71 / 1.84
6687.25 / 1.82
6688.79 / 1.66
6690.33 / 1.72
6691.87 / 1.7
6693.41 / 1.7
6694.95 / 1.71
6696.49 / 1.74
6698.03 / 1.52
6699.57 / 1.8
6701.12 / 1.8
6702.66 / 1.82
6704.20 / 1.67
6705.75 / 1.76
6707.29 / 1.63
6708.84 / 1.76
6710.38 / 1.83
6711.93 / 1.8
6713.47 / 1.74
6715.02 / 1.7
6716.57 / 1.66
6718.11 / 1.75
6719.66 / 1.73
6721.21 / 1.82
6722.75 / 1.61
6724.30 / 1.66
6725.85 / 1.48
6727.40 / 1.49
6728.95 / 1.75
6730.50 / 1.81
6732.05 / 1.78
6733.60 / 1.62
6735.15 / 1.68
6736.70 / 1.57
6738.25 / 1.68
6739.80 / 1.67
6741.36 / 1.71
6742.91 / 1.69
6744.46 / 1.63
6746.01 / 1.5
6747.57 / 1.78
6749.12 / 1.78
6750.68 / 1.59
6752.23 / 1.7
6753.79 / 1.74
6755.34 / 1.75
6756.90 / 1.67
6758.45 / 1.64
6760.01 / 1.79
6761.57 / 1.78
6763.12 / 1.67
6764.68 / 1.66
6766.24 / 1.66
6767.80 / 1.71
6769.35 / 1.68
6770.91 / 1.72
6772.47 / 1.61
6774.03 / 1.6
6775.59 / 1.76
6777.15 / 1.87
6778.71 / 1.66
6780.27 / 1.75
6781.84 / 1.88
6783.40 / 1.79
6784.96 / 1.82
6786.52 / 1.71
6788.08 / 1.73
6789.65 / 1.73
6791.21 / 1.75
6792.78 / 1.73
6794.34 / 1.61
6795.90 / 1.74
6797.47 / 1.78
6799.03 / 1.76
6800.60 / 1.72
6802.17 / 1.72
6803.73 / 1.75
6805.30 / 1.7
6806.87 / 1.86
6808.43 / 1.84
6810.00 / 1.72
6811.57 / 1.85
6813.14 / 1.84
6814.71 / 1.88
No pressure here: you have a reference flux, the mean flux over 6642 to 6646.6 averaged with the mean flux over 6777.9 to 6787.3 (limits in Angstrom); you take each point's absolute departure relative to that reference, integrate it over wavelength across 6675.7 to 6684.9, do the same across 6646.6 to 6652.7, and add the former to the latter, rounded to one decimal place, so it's 1.1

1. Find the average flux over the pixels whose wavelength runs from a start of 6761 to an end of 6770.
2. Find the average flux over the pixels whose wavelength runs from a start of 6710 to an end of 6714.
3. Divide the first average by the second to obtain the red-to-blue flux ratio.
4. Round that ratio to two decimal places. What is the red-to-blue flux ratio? 0.95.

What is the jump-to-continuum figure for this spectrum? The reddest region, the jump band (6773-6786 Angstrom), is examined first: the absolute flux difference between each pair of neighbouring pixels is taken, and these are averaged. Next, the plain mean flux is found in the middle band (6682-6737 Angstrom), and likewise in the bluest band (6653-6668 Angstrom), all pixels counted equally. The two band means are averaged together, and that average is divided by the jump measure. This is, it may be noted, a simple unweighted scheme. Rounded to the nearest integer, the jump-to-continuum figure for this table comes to 15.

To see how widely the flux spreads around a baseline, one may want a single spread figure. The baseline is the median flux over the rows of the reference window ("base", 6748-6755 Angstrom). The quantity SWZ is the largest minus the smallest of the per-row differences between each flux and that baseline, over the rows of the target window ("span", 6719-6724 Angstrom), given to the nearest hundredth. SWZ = 0.21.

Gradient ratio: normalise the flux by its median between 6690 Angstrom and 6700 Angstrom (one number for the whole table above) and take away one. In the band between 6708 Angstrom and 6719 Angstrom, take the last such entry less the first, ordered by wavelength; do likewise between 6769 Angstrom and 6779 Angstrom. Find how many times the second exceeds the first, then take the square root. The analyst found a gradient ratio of 1.4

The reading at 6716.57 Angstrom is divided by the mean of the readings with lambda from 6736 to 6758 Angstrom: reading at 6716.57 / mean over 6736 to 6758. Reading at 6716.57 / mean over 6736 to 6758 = 0.99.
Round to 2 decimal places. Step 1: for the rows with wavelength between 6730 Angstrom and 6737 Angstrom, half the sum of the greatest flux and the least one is 1.69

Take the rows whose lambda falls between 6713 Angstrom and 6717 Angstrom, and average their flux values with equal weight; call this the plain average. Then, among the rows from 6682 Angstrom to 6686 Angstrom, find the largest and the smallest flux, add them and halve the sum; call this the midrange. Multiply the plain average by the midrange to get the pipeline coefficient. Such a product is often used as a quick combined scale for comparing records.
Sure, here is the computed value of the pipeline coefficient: 3.04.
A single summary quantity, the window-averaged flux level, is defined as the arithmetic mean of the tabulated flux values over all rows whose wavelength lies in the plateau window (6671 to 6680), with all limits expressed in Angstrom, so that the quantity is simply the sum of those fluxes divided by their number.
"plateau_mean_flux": 1.66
